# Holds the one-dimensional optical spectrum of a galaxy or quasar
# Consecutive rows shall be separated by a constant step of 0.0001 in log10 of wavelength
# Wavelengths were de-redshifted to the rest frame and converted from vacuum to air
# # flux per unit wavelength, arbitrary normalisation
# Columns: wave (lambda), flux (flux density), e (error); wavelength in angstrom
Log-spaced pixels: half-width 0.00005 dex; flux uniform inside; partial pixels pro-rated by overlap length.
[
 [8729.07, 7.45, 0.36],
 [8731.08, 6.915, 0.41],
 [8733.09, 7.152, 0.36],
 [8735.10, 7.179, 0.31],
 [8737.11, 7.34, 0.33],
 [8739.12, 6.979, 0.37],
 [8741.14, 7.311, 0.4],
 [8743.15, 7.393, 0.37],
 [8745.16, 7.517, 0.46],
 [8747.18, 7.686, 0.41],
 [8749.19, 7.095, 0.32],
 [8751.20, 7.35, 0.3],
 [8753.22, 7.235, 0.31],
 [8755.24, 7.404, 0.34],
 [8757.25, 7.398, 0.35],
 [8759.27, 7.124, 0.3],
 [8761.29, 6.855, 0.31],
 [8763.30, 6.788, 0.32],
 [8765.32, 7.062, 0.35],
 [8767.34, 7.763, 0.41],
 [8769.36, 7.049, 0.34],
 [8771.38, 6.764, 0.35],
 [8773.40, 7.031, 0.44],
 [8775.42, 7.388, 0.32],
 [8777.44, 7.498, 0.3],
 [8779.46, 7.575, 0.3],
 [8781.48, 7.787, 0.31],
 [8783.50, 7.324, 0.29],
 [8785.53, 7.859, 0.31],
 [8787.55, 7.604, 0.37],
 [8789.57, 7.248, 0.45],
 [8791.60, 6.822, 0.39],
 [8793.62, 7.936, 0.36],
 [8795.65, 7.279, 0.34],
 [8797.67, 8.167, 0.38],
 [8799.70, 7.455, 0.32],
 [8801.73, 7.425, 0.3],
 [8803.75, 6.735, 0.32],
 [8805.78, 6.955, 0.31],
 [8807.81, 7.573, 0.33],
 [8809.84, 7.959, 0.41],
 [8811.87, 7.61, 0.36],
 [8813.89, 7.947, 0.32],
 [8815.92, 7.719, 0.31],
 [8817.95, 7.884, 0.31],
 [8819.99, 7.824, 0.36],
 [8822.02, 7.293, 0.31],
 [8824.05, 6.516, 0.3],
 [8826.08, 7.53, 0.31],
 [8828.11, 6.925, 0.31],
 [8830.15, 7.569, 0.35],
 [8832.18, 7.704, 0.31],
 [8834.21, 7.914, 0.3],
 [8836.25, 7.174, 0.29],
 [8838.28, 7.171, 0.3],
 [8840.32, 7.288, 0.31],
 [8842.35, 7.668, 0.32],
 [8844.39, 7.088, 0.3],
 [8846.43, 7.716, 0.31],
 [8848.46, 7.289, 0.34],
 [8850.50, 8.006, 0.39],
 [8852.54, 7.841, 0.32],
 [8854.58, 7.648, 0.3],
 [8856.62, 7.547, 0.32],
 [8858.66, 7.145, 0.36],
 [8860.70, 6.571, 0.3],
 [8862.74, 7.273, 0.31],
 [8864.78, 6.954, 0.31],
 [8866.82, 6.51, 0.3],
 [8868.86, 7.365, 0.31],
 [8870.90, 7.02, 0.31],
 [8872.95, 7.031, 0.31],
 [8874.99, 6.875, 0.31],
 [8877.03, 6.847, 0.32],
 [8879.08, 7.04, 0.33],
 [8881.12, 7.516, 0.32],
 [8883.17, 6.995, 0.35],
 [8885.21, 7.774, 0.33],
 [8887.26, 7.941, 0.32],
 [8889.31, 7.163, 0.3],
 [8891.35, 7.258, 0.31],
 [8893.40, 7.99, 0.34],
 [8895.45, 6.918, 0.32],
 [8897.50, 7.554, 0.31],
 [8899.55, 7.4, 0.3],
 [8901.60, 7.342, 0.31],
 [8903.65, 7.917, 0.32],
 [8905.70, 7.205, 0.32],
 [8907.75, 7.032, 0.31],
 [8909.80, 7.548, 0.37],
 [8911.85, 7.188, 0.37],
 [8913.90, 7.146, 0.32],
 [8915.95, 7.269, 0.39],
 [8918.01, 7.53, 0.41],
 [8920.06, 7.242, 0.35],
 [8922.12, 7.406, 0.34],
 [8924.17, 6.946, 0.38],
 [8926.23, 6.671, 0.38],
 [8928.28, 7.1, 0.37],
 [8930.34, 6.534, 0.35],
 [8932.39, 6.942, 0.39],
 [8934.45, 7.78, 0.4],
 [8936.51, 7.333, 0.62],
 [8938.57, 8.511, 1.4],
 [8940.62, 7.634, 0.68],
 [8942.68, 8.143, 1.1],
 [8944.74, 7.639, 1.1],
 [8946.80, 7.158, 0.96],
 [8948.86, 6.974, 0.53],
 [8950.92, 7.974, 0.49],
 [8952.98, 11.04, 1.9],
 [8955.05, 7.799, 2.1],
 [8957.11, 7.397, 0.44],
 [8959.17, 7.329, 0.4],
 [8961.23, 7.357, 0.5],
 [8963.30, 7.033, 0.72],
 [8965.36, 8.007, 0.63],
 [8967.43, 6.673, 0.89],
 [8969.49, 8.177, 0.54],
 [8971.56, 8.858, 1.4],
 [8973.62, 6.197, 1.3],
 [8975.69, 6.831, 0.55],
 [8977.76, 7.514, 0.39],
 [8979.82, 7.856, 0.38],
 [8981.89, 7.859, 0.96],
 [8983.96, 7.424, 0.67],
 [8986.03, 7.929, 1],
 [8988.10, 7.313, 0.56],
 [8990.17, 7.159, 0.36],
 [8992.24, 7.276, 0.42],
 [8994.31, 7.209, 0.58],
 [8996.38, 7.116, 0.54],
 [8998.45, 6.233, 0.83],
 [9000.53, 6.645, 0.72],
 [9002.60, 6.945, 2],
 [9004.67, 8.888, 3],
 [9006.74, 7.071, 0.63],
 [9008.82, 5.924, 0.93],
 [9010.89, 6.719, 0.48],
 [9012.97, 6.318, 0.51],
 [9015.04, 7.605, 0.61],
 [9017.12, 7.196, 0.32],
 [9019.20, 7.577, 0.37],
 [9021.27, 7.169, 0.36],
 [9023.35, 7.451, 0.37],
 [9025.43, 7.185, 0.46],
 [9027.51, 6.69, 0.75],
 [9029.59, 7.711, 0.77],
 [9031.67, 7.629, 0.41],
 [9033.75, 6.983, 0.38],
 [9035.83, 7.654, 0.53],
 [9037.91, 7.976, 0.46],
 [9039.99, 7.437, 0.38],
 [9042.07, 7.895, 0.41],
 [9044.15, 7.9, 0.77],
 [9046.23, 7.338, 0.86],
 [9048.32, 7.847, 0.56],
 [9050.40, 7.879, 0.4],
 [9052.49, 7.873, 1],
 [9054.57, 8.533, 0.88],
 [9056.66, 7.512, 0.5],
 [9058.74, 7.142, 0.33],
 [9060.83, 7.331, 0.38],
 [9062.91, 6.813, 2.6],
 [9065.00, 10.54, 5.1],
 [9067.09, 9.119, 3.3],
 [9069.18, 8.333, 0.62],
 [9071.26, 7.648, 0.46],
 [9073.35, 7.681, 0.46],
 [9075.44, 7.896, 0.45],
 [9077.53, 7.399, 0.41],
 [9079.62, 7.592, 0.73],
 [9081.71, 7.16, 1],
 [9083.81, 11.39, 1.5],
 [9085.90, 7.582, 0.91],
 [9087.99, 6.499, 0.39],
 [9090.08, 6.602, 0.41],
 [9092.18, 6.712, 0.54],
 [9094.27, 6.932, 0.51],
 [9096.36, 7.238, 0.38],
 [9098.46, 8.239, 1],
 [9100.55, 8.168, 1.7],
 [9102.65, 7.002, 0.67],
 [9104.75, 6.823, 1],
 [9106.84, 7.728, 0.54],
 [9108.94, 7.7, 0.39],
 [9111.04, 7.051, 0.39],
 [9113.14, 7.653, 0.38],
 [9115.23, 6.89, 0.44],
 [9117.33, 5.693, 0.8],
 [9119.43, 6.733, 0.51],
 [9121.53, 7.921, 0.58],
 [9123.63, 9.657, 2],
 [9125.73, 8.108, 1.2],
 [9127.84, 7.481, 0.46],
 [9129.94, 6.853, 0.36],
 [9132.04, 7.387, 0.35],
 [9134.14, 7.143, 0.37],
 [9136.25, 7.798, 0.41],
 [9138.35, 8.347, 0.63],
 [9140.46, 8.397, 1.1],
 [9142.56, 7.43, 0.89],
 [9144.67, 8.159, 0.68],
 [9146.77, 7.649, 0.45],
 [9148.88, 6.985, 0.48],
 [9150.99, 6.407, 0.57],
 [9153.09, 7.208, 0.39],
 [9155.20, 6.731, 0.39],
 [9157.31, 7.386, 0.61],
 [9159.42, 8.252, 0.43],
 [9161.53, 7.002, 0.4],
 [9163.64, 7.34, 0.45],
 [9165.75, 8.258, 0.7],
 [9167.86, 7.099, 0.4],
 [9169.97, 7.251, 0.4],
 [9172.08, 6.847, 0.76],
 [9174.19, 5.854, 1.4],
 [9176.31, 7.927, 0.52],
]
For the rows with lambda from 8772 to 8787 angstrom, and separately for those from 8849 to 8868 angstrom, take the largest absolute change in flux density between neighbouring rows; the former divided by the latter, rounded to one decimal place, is 0.8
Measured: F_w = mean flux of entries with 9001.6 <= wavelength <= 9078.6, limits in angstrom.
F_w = 7.59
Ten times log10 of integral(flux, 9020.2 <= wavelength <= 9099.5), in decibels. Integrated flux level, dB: 28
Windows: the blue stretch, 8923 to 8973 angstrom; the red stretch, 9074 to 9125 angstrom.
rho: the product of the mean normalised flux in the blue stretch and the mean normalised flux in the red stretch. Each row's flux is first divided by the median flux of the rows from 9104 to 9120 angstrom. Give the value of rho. 1.18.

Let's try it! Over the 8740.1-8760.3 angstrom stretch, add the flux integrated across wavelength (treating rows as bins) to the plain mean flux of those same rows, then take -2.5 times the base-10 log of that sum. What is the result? -5.48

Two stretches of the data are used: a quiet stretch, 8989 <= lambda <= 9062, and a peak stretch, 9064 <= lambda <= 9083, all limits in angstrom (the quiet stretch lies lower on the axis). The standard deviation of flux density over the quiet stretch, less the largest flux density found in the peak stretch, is -9.9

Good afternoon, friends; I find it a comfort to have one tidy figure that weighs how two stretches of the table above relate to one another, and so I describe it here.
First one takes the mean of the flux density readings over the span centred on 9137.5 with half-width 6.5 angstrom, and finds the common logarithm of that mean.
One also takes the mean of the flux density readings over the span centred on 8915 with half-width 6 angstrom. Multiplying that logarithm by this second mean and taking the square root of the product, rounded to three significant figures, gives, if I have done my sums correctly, 2.55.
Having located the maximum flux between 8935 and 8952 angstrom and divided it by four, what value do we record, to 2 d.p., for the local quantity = 2.13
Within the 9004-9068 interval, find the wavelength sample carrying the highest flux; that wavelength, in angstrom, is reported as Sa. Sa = 9065.00 angstrom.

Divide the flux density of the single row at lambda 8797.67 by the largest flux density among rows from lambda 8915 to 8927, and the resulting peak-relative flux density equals 1.08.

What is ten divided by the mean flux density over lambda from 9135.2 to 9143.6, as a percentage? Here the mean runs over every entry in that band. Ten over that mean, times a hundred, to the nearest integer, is 125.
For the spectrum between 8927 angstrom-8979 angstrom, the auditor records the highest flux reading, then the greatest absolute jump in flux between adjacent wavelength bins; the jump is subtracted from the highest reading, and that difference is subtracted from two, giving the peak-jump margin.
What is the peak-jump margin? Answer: -5.80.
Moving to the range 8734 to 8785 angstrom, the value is -5.07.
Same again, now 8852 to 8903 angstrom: -4.92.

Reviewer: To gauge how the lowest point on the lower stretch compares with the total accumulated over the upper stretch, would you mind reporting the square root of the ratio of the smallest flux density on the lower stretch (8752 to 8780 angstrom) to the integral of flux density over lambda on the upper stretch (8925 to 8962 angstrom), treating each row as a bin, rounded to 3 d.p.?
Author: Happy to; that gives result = 0.155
